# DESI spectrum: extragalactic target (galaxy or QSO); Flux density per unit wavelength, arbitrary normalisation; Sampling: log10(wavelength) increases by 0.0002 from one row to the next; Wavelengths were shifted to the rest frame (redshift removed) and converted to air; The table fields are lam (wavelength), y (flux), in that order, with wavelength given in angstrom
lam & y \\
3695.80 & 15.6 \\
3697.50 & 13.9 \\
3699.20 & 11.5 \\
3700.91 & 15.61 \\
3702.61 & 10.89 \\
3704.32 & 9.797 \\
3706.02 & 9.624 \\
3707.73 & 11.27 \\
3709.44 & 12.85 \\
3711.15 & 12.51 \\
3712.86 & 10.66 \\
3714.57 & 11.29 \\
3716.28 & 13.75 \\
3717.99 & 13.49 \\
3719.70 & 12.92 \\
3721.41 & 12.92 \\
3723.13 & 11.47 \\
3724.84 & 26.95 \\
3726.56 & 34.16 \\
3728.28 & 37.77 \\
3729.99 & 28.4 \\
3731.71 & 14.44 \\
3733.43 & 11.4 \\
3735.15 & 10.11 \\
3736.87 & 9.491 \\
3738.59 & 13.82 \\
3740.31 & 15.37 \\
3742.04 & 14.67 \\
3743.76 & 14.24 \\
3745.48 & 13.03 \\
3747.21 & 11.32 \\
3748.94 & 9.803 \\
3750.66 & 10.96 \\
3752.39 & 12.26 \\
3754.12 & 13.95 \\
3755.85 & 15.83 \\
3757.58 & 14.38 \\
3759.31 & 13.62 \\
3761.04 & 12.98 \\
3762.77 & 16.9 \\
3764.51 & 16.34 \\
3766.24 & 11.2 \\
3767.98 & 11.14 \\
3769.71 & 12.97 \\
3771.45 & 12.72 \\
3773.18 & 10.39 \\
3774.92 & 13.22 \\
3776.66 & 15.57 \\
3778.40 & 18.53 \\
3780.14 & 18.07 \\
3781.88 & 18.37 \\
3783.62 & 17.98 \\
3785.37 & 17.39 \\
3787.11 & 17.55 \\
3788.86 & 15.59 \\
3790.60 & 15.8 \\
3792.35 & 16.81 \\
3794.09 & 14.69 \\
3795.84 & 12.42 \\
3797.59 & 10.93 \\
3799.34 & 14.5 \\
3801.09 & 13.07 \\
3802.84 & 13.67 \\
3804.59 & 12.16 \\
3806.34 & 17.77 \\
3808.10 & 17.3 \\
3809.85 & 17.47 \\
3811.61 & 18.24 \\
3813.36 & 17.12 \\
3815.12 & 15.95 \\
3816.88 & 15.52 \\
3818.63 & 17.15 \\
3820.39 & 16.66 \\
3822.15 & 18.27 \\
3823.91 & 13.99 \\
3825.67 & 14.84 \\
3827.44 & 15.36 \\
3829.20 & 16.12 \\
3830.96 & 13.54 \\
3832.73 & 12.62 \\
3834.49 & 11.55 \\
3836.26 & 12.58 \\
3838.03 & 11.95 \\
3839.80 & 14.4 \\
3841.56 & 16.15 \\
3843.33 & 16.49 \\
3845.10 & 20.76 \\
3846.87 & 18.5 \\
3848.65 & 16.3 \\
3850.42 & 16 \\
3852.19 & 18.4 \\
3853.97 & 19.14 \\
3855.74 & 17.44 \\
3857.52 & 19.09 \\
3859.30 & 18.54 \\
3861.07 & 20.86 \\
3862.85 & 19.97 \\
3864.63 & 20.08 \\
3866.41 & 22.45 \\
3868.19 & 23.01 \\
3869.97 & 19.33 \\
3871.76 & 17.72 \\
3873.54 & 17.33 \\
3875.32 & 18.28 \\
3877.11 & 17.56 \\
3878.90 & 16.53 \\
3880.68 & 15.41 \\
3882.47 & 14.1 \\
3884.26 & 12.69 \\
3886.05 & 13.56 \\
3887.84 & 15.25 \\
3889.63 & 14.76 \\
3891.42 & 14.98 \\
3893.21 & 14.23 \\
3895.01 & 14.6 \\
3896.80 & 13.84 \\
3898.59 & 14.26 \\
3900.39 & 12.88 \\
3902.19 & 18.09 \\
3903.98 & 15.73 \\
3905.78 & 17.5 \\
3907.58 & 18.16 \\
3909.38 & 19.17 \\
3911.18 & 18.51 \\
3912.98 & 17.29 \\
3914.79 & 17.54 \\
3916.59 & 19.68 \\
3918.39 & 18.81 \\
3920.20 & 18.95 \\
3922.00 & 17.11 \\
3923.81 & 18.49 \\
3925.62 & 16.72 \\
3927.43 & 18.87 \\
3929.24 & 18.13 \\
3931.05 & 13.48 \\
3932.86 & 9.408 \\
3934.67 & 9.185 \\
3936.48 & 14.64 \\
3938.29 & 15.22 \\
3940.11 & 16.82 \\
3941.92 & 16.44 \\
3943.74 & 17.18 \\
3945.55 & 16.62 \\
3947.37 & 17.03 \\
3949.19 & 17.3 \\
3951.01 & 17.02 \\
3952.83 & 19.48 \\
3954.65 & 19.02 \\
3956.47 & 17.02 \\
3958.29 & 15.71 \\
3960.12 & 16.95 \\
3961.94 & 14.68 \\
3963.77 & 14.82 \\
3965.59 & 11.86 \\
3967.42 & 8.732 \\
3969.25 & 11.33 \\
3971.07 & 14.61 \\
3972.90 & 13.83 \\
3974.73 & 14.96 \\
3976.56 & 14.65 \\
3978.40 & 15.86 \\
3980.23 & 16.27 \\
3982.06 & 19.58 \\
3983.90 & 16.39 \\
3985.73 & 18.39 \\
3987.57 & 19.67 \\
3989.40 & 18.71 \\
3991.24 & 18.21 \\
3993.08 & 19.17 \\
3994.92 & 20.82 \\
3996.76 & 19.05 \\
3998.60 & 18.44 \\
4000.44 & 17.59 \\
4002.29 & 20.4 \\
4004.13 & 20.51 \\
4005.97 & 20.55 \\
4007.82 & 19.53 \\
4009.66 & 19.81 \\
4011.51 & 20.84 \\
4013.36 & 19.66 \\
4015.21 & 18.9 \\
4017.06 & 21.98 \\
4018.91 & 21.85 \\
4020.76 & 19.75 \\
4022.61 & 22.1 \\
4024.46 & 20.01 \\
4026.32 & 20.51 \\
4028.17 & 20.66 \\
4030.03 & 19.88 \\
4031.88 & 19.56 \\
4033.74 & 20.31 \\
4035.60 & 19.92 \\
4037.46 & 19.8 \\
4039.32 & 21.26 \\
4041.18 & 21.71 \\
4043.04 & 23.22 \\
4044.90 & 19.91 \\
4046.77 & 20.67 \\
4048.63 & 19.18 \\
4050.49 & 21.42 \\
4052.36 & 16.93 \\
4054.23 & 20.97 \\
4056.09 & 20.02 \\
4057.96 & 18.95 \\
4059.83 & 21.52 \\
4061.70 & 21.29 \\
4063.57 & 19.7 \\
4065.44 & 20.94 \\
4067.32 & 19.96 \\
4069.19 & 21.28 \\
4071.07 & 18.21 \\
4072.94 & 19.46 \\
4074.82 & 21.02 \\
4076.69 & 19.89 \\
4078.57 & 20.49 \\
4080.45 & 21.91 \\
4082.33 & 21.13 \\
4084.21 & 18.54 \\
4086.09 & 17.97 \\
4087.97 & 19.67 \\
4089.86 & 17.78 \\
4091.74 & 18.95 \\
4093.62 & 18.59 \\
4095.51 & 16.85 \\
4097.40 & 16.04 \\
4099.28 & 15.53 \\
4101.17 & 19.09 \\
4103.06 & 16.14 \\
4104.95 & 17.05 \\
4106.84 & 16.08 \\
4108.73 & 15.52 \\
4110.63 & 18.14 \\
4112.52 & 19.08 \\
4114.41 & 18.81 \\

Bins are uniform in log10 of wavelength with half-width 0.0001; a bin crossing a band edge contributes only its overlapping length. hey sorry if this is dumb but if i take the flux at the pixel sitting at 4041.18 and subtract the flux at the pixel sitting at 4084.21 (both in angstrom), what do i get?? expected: 3.2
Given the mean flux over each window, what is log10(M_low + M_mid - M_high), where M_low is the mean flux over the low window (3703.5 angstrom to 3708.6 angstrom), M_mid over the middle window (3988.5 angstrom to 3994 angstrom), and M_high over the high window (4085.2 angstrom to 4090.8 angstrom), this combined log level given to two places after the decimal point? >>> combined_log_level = 1.02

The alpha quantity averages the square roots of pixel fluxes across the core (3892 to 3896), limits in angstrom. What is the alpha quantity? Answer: 3.80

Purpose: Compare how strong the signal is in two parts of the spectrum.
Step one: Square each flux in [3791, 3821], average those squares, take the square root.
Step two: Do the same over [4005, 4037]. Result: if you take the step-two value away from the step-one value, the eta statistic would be -4.8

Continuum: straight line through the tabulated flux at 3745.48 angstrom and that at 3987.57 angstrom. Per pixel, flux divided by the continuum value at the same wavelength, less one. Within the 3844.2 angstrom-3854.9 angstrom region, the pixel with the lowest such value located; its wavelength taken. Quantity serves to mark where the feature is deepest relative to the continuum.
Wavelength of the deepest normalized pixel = 3850.42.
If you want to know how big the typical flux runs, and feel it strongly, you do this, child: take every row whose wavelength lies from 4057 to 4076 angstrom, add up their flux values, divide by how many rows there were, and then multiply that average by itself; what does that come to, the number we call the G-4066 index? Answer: 409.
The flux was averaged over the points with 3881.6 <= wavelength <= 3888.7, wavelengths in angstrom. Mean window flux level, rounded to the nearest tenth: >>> 13.9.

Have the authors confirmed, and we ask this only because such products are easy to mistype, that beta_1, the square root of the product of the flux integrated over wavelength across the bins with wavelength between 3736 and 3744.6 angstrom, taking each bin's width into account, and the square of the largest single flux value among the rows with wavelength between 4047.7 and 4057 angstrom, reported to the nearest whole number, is 231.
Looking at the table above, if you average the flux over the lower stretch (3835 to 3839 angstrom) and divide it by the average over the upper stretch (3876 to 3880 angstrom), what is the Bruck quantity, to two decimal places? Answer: 0.72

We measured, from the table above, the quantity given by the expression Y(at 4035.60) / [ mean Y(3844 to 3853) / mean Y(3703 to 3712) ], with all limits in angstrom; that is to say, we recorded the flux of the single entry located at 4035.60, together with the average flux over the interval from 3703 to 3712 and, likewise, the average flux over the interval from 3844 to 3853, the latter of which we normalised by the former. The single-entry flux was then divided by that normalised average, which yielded 12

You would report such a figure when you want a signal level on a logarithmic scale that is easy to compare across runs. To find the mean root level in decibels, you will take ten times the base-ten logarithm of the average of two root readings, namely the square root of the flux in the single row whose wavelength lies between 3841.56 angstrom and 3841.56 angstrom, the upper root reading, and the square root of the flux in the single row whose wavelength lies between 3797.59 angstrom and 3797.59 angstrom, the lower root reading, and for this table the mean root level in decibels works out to 5.6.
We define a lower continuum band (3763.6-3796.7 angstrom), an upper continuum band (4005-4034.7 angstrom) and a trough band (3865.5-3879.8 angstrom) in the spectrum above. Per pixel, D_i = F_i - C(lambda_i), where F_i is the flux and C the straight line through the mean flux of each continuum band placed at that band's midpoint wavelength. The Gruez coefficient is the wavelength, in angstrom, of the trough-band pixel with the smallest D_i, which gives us 3878.90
